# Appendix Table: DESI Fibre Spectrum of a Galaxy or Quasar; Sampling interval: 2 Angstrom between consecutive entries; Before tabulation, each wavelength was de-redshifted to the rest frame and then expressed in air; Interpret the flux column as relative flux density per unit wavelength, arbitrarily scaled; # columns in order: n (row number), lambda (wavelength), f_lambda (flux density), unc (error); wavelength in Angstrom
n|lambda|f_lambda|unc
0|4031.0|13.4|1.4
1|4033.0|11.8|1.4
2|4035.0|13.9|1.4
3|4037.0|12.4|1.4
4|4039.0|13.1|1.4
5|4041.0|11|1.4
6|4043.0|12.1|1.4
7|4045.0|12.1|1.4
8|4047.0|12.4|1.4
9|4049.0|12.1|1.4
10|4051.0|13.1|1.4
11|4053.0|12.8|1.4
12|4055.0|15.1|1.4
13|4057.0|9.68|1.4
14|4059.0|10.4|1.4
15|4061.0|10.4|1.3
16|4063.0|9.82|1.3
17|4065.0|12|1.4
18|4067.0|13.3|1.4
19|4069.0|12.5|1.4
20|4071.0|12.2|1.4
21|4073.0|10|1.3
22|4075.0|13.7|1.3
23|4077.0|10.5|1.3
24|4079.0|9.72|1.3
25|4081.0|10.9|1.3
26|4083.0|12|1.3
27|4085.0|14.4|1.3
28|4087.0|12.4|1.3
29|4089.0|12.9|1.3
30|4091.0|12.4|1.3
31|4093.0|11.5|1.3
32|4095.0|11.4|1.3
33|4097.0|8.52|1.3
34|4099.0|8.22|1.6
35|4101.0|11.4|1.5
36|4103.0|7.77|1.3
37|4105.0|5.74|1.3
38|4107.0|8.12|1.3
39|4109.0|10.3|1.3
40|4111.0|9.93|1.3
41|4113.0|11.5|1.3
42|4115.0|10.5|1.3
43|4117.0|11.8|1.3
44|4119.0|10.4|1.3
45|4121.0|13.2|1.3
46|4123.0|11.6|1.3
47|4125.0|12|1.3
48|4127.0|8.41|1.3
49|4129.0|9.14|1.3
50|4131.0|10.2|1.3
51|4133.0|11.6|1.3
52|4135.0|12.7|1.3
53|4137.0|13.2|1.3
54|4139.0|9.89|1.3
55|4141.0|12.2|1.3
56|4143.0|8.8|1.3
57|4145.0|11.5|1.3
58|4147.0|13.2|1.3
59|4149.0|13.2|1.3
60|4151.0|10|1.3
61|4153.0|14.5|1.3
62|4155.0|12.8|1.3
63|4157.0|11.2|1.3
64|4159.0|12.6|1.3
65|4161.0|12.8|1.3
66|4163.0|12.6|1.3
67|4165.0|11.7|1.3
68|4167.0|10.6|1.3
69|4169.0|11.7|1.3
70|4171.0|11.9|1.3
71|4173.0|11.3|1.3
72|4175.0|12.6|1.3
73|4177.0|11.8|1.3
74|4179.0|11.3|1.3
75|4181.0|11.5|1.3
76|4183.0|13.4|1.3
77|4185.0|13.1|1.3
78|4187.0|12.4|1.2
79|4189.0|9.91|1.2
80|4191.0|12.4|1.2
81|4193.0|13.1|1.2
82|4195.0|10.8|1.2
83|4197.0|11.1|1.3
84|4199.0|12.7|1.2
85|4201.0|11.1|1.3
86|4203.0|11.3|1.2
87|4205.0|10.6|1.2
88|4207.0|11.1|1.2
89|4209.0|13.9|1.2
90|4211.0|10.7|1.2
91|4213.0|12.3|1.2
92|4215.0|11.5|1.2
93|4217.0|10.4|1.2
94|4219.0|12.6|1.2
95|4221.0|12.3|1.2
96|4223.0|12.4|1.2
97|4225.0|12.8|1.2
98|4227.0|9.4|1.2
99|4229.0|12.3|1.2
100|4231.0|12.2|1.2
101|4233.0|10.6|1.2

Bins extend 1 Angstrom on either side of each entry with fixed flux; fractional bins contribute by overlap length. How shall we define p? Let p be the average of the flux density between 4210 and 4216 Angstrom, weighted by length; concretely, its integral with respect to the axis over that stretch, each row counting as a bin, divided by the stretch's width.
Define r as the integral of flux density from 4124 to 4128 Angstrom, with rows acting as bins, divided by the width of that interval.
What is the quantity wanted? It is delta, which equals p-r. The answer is 1.3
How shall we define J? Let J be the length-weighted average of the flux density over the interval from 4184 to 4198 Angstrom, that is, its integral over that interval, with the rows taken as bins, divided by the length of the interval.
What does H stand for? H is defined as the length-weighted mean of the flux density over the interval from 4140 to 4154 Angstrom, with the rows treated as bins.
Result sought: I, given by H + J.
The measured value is 23.7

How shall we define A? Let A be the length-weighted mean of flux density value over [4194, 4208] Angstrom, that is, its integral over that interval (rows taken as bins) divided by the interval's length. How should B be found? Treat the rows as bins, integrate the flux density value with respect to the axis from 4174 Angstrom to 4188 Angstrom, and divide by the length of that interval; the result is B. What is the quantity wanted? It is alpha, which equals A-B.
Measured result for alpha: -1.1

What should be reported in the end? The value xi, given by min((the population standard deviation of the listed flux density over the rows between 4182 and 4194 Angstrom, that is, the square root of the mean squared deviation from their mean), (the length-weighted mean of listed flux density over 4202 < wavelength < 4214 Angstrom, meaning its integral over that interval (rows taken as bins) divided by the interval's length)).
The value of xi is 1.17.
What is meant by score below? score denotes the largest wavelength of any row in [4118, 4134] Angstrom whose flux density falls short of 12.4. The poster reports 4133.0 Angstrom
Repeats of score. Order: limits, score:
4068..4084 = 4083.0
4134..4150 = 4145.0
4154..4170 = 4169.0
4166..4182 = 4181.0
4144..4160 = 4157.0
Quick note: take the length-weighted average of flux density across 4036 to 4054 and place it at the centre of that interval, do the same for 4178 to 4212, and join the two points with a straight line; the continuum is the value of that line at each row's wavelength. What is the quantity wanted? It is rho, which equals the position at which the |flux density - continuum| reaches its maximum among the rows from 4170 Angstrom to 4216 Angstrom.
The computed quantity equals 4209.0 Angstrom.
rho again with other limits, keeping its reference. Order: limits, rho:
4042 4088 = 4055.0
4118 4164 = 4127.0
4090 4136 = 4105.0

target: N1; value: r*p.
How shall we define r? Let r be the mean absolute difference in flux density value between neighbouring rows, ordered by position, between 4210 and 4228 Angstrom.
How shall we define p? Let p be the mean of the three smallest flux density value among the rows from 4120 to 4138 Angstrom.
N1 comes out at 11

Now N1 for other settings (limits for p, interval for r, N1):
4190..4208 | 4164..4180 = 9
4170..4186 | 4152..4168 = 12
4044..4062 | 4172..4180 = 9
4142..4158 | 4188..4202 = 15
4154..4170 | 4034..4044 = 15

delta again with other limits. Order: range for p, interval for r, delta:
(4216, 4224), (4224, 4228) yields 0.8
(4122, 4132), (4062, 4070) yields -1.6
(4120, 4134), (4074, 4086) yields -1.0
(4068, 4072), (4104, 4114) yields 3.2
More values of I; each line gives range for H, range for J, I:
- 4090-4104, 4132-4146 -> 21.6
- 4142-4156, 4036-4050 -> 24.2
